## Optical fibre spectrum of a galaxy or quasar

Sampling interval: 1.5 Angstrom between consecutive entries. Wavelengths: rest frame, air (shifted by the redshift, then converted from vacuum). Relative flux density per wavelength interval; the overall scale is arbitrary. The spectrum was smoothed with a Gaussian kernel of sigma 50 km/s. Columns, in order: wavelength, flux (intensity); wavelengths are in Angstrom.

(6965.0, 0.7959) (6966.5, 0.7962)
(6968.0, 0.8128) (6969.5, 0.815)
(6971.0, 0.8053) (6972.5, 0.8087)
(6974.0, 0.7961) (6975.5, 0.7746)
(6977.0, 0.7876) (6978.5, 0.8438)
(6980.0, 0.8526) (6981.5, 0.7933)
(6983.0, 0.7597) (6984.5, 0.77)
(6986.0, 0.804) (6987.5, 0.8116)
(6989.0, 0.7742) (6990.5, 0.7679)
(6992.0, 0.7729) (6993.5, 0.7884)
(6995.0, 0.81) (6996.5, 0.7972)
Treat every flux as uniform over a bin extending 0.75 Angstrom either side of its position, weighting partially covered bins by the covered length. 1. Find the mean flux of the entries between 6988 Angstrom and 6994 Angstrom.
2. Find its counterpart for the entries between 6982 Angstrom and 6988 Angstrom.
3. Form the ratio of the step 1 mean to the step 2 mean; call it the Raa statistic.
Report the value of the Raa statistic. 0.99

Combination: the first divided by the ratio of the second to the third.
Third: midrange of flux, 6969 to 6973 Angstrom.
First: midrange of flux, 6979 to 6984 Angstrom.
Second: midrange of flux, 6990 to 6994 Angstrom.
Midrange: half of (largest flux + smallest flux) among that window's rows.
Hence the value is 0.84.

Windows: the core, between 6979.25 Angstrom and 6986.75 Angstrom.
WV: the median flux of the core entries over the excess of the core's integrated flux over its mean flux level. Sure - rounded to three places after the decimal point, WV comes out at 0.153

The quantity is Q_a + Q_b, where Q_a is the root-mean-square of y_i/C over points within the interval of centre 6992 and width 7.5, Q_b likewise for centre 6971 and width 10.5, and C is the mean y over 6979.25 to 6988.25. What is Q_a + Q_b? 1.984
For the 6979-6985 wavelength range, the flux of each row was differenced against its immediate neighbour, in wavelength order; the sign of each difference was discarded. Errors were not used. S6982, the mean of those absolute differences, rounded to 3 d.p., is 0.034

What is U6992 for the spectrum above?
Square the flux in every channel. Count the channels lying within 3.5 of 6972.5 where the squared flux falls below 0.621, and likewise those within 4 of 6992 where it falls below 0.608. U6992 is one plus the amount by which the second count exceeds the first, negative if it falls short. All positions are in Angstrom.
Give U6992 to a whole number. 3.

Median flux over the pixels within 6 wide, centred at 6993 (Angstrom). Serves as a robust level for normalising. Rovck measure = 0.781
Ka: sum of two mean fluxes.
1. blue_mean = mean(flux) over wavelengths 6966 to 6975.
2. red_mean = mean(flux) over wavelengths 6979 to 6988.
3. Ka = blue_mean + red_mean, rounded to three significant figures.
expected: 1.60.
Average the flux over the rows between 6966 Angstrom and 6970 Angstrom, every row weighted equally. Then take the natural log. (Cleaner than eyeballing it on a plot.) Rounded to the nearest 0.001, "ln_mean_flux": -0.213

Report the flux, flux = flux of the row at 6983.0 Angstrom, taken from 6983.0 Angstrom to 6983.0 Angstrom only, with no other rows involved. 0.7597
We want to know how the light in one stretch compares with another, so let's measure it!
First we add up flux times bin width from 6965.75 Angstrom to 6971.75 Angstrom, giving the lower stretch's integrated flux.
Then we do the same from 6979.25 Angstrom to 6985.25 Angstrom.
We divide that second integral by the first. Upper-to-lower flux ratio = 0.98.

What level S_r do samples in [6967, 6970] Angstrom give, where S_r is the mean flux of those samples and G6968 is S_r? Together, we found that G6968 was 0.81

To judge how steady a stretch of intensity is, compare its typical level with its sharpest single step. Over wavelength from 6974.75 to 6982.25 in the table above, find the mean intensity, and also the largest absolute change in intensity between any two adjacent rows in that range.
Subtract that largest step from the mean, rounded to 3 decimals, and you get 0.751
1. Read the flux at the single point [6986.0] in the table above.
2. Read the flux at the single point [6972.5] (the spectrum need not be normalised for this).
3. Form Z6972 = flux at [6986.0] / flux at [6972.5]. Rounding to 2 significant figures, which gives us 0.99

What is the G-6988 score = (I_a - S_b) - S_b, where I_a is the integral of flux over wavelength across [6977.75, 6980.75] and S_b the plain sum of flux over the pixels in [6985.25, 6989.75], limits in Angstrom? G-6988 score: -2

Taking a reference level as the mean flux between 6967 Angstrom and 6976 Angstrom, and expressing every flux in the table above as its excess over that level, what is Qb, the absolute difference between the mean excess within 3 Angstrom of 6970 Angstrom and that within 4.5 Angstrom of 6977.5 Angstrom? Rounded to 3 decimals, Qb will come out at 0.002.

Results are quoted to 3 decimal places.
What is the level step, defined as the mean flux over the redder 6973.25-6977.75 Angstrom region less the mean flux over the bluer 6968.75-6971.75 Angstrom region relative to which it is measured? -0.024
